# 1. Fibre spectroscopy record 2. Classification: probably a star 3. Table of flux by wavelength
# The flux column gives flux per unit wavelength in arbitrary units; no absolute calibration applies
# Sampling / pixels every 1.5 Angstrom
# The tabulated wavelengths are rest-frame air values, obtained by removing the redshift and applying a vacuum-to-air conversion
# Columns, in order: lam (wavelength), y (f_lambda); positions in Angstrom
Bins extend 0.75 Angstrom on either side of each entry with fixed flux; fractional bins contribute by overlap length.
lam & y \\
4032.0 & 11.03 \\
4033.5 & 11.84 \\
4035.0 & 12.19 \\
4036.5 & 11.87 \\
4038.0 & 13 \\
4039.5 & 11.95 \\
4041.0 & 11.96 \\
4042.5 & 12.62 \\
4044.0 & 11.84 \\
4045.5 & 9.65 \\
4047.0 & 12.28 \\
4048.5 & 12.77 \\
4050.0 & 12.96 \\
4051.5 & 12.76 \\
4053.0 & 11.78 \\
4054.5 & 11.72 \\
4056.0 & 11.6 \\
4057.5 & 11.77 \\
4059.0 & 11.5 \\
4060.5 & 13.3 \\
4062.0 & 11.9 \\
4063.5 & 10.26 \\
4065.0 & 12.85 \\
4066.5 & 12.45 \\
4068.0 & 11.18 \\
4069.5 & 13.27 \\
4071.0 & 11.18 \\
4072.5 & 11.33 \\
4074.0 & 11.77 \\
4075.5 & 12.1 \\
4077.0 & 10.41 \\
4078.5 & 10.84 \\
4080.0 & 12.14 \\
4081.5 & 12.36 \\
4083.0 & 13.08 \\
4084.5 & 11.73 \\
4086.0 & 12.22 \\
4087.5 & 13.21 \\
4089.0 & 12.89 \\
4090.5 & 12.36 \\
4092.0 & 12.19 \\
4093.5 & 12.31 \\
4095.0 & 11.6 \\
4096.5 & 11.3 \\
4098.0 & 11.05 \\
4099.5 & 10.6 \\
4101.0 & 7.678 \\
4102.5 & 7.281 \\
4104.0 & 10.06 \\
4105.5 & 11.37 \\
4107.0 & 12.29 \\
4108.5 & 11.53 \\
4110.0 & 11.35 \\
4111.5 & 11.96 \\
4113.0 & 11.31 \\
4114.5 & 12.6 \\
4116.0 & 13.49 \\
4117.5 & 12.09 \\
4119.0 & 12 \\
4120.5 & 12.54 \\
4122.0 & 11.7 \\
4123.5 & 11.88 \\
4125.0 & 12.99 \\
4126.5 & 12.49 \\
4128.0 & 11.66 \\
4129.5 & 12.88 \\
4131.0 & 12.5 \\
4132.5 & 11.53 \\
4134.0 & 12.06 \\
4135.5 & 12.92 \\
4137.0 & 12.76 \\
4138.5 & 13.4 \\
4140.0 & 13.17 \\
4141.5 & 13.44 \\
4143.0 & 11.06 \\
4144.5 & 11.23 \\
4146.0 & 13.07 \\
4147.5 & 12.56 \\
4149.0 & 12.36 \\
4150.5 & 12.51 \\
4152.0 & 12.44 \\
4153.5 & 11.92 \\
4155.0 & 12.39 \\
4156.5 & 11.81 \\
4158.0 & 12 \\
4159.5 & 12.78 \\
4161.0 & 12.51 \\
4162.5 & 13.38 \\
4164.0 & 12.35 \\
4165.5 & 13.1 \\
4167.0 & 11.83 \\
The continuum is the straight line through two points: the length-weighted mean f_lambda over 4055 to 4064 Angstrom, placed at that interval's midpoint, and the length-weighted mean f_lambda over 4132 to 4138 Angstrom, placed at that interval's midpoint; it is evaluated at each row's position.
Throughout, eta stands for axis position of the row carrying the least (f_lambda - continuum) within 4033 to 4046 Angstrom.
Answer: 4045.5 Angstrom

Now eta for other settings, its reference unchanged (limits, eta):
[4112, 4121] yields 4113.0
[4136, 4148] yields 4143.0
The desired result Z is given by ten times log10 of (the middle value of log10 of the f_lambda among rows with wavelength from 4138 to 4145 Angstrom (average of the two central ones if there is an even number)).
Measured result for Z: 0.49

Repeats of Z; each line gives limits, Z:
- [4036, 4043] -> 0.33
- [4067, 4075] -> 0.23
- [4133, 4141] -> 0.46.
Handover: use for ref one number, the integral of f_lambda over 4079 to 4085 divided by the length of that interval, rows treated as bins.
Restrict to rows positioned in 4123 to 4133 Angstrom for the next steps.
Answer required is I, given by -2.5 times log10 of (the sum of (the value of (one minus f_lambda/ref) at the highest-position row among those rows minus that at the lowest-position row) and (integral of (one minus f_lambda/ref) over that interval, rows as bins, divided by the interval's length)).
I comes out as 3.9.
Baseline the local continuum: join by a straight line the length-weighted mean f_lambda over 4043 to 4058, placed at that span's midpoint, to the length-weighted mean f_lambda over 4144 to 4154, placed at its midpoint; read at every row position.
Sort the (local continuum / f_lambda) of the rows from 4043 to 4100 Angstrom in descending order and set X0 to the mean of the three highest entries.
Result 1.19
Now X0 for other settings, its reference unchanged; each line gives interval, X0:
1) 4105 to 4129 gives 1.07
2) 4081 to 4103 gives 1.46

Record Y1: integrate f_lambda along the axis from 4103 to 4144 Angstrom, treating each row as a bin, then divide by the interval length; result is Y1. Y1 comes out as 12.2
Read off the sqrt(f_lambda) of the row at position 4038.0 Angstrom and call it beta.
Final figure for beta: 3.61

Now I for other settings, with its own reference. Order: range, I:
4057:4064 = 2.0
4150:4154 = 3.3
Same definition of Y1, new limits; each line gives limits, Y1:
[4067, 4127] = 11.7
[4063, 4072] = 11.9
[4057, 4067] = 12.0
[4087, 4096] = 12.4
